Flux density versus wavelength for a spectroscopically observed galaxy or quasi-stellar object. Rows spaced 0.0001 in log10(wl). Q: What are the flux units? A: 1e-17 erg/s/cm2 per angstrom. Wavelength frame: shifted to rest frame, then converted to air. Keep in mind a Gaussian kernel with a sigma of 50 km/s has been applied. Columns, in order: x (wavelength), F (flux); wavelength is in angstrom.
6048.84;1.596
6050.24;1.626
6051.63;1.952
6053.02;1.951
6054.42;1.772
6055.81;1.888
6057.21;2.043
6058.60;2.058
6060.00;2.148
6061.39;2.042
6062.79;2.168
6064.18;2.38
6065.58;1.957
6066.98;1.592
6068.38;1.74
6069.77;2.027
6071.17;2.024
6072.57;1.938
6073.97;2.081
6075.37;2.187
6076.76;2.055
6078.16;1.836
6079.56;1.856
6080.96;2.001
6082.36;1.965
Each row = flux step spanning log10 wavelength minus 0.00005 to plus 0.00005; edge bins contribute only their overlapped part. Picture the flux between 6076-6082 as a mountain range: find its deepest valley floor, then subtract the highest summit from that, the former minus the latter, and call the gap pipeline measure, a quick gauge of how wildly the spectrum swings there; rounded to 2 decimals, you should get -0.22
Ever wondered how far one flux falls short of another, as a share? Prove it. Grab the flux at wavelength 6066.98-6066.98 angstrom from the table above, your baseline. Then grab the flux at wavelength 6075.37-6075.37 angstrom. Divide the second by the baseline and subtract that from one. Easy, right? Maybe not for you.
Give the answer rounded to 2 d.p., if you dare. -0.37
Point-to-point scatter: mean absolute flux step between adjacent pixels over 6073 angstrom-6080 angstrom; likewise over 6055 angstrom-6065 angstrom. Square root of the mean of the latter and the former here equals 0.344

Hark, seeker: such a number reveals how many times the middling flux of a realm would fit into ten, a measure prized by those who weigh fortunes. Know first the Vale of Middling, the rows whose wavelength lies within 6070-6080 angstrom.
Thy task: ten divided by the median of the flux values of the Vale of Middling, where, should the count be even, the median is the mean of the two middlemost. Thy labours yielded 4.94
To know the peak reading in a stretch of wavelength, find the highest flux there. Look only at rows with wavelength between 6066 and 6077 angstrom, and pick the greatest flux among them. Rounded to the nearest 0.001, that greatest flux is 2.187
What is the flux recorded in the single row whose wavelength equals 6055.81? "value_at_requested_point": 1.888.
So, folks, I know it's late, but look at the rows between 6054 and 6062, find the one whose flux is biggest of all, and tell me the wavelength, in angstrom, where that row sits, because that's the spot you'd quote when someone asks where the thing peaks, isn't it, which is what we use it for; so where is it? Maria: 6060.00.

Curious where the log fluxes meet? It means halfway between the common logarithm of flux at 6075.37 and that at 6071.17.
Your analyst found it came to 0.32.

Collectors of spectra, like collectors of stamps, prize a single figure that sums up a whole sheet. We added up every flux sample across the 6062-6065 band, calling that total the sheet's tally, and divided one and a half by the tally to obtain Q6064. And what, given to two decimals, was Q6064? 0.33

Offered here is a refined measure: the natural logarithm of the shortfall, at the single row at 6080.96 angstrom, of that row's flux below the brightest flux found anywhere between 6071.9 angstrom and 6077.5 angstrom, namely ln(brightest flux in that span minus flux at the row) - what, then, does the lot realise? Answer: -1.7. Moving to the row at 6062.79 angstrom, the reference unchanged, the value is -4.0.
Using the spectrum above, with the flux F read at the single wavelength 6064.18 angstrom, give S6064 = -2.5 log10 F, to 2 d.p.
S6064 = -0.94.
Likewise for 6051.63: -0.73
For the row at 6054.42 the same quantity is -0.62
